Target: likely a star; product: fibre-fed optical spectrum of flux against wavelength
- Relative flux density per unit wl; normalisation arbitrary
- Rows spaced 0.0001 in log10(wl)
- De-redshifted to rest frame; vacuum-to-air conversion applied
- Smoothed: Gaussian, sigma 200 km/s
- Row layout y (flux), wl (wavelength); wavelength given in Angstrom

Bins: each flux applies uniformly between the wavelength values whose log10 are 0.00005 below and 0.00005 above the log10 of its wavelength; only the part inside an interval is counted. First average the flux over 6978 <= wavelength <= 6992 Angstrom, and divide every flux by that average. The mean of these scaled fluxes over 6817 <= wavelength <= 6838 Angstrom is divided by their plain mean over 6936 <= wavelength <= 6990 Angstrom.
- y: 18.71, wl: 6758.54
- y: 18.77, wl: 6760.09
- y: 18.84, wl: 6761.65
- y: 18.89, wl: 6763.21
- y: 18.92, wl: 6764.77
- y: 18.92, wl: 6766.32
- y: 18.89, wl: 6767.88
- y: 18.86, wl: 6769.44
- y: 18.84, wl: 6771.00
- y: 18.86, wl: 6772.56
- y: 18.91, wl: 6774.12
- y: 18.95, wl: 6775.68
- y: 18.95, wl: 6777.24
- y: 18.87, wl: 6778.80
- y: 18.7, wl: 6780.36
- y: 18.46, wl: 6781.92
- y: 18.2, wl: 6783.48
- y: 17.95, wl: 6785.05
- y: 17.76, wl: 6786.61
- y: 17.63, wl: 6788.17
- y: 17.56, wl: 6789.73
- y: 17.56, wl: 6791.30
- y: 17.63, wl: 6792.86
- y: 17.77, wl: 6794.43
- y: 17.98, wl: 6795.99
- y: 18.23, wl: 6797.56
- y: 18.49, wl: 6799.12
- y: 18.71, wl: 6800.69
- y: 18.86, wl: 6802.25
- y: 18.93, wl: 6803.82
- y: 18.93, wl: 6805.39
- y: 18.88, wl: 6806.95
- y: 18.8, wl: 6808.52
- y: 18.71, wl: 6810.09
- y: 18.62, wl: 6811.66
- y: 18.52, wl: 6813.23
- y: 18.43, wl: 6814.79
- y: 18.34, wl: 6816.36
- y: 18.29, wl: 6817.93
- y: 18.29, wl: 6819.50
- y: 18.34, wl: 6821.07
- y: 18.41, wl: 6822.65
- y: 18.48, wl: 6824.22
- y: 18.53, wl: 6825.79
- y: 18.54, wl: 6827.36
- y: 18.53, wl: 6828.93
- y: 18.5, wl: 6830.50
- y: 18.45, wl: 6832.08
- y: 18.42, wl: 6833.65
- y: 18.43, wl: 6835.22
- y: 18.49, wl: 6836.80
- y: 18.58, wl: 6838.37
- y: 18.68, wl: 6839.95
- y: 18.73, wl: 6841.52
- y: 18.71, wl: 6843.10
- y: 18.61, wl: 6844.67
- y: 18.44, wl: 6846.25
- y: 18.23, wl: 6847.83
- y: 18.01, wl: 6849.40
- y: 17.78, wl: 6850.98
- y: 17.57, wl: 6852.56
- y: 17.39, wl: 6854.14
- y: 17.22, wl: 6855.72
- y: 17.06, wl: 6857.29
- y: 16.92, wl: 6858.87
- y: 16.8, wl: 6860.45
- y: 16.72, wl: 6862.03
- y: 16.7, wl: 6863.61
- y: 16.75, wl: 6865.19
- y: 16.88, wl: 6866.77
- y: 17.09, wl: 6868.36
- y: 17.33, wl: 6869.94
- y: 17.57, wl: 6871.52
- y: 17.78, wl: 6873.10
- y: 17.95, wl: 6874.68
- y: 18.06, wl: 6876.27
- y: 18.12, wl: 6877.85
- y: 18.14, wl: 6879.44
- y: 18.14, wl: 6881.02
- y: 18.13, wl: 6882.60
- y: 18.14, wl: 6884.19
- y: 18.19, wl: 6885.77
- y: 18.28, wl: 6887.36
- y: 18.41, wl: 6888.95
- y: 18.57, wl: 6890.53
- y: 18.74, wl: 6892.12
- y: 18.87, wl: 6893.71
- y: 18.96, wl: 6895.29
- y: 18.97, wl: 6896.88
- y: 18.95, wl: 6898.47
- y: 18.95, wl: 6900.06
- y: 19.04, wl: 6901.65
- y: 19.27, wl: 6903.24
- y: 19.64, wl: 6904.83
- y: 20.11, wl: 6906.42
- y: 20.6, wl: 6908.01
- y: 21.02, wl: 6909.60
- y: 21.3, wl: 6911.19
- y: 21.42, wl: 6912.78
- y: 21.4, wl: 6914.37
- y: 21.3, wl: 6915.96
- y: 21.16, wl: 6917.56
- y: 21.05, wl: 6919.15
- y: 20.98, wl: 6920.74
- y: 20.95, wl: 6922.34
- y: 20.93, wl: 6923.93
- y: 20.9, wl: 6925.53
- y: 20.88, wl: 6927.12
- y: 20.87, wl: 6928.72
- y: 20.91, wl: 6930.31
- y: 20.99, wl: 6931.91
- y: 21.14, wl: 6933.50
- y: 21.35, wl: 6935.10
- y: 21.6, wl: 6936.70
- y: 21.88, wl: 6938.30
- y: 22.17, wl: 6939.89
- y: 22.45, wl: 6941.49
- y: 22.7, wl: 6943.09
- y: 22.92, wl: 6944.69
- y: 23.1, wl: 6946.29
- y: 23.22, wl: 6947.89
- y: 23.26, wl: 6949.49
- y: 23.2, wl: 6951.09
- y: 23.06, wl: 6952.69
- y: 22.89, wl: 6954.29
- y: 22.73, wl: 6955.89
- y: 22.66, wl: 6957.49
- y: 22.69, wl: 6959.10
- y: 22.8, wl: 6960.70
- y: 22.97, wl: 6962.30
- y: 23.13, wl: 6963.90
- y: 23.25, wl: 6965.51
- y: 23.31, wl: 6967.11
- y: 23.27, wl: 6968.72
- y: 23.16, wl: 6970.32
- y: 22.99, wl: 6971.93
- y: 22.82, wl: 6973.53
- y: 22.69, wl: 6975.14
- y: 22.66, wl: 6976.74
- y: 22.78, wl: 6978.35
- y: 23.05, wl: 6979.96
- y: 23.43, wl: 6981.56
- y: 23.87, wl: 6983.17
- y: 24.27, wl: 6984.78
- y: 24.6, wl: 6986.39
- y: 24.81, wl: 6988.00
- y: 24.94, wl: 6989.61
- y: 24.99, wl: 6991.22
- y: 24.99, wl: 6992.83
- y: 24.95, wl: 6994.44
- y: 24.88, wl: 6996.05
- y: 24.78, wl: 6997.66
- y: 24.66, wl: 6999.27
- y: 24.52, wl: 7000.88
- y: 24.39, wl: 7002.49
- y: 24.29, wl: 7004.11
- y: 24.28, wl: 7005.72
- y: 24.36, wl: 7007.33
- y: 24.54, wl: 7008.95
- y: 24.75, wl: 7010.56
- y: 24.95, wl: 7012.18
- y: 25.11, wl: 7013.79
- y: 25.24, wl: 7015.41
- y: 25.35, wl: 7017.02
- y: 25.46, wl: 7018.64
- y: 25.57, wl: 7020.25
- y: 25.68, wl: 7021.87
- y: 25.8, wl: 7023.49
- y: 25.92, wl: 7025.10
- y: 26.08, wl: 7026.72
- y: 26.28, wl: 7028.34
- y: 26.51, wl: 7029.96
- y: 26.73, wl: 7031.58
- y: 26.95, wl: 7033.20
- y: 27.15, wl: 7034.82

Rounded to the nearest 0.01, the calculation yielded 0.80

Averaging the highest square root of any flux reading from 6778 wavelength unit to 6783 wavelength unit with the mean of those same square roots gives 4.33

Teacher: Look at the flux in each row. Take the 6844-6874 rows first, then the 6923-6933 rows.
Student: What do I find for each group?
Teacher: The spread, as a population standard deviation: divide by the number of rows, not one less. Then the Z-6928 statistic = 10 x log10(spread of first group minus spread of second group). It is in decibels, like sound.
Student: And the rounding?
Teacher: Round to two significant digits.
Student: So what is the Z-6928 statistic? -2.7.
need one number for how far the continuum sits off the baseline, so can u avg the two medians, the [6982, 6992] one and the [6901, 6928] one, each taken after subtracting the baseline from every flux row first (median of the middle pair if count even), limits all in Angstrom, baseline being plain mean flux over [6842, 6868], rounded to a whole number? 5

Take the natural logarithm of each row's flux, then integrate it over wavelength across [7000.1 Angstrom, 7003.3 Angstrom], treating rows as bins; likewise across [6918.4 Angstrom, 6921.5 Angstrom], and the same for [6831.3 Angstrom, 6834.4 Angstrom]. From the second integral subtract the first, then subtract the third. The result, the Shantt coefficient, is -9.8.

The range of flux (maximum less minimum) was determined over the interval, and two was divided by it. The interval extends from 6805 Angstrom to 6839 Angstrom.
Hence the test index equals 3.1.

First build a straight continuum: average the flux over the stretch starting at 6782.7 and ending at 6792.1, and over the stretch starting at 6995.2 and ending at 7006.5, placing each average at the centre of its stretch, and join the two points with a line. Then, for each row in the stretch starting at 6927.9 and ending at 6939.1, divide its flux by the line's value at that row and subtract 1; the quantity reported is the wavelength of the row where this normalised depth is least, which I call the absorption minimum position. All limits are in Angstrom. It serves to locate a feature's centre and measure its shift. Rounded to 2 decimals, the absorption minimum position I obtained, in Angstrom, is 6930.31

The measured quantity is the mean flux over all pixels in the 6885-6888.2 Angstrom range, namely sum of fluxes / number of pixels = 18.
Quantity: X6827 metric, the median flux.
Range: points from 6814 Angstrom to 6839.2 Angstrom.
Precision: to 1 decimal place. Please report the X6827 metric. 18.4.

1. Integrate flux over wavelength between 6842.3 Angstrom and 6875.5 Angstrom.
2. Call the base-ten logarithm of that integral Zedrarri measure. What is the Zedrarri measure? 2.76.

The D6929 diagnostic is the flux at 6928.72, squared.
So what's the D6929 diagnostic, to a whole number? 436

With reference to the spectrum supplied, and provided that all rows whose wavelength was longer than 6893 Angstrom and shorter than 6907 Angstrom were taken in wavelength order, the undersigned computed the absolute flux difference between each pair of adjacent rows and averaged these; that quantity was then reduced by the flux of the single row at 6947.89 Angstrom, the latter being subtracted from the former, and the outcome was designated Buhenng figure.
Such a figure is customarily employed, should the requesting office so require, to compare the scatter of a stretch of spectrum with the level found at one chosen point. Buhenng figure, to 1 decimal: -23.1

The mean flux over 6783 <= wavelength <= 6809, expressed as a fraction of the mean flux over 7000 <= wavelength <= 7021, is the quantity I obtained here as 0.734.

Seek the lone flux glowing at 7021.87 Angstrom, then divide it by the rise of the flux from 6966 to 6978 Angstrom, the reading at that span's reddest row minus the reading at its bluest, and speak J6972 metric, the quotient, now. -40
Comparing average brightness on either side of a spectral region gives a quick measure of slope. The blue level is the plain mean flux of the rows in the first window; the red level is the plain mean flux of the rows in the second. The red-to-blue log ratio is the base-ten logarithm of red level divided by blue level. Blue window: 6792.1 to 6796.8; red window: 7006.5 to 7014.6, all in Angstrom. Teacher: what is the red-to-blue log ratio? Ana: 0.14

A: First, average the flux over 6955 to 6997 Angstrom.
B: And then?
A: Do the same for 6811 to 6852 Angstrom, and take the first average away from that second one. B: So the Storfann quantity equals -5.1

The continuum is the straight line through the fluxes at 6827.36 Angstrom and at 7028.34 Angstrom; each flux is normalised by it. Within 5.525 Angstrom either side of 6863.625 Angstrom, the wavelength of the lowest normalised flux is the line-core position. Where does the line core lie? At 6865.19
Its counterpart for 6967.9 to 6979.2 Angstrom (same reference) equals 6976.74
